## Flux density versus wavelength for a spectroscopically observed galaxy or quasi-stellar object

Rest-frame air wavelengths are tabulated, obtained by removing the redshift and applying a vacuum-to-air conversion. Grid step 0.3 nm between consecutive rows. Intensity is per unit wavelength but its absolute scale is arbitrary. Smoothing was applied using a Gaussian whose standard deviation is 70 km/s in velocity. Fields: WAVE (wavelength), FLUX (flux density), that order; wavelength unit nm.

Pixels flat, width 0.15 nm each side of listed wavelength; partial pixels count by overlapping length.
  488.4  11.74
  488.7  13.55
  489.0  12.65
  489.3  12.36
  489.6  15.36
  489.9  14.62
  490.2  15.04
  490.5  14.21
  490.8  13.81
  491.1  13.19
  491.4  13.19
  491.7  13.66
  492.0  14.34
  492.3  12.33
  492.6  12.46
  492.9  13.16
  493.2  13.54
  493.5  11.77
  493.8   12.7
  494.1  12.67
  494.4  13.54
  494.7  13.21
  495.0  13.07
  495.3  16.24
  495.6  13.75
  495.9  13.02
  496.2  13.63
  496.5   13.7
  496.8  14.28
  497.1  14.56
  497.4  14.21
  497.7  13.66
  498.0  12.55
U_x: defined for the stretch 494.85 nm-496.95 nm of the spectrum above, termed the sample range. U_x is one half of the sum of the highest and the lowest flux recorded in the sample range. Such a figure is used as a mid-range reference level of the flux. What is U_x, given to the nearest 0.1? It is 14.6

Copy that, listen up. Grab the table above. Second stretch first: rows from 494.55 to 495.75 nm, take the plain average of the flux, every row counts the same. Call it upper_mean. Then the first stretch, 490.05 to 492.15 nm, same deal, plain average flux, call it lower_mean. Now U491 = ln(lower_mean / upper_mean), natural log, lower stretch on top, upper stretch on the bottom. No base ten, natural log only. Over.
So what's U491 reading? -0.01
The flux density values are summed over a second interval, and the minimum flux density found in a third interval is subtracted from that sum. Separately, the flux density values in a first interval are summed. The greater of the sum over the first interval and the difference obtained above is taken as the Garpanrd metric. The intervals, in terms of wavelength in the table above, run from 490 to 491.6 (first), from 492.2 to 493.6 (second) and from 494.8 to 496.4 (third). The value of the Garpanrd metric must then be 69.4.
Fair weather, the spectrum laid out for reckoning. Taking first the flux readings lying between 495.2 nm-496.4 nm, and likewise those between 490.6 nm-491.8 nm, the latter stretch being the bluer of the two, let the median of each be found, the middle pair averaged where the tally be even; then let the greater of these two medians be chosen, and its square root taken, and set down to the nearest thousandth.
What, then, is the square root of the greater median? 3.700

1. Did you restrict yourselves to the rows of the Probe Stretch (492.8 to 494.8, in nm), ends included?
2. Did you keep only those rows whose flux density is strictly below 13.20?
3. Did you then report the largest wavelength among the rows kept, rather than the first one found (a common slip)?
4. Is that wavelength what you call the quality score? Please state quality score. 494.1 nm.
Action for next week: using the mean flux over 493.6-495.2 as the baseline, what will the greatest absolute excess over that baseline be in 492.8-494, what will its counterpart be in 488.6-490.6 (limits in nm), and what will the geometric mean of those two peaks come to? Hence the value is 1.7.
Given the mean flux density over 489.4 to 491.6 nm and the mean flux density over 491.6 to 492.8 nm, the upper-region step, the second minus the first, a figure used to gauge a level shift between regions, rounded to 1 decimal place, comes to -1.0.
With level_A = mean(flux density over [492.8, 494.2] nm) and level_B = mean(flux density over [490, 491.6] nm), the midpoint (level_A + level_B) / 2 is 13.33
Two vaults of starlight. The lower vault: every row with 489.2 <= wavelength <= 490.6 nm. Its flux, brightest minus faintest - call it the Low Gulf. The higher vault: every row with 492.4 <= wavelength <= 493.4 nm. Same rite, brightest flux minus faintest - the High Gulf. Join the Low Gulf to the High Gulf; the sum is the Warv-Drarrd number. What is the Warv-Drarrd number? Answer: 4.08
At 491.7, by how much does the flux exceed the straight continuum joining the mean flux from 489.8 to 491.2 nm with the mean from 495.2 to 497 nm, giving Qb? -0.50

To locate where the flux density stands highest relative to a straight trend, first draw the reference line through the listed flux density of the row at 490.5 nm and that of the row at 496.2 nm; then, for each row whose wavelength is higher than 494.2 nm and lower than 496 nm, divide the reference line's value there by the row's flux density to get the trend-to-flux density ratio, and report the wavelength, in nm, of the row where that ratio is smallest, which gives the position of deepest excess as 495.3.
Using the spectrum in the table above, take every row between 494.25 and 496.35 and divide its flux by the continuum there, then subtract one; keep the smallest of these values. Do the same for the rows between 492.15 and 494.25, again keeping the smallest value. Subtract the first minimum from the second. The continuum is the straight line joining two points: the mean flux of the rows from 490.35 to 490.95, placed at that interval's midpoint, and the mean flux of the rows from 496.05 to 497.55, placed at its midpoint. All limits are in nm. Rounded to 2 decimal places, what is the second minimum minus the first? -0.09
